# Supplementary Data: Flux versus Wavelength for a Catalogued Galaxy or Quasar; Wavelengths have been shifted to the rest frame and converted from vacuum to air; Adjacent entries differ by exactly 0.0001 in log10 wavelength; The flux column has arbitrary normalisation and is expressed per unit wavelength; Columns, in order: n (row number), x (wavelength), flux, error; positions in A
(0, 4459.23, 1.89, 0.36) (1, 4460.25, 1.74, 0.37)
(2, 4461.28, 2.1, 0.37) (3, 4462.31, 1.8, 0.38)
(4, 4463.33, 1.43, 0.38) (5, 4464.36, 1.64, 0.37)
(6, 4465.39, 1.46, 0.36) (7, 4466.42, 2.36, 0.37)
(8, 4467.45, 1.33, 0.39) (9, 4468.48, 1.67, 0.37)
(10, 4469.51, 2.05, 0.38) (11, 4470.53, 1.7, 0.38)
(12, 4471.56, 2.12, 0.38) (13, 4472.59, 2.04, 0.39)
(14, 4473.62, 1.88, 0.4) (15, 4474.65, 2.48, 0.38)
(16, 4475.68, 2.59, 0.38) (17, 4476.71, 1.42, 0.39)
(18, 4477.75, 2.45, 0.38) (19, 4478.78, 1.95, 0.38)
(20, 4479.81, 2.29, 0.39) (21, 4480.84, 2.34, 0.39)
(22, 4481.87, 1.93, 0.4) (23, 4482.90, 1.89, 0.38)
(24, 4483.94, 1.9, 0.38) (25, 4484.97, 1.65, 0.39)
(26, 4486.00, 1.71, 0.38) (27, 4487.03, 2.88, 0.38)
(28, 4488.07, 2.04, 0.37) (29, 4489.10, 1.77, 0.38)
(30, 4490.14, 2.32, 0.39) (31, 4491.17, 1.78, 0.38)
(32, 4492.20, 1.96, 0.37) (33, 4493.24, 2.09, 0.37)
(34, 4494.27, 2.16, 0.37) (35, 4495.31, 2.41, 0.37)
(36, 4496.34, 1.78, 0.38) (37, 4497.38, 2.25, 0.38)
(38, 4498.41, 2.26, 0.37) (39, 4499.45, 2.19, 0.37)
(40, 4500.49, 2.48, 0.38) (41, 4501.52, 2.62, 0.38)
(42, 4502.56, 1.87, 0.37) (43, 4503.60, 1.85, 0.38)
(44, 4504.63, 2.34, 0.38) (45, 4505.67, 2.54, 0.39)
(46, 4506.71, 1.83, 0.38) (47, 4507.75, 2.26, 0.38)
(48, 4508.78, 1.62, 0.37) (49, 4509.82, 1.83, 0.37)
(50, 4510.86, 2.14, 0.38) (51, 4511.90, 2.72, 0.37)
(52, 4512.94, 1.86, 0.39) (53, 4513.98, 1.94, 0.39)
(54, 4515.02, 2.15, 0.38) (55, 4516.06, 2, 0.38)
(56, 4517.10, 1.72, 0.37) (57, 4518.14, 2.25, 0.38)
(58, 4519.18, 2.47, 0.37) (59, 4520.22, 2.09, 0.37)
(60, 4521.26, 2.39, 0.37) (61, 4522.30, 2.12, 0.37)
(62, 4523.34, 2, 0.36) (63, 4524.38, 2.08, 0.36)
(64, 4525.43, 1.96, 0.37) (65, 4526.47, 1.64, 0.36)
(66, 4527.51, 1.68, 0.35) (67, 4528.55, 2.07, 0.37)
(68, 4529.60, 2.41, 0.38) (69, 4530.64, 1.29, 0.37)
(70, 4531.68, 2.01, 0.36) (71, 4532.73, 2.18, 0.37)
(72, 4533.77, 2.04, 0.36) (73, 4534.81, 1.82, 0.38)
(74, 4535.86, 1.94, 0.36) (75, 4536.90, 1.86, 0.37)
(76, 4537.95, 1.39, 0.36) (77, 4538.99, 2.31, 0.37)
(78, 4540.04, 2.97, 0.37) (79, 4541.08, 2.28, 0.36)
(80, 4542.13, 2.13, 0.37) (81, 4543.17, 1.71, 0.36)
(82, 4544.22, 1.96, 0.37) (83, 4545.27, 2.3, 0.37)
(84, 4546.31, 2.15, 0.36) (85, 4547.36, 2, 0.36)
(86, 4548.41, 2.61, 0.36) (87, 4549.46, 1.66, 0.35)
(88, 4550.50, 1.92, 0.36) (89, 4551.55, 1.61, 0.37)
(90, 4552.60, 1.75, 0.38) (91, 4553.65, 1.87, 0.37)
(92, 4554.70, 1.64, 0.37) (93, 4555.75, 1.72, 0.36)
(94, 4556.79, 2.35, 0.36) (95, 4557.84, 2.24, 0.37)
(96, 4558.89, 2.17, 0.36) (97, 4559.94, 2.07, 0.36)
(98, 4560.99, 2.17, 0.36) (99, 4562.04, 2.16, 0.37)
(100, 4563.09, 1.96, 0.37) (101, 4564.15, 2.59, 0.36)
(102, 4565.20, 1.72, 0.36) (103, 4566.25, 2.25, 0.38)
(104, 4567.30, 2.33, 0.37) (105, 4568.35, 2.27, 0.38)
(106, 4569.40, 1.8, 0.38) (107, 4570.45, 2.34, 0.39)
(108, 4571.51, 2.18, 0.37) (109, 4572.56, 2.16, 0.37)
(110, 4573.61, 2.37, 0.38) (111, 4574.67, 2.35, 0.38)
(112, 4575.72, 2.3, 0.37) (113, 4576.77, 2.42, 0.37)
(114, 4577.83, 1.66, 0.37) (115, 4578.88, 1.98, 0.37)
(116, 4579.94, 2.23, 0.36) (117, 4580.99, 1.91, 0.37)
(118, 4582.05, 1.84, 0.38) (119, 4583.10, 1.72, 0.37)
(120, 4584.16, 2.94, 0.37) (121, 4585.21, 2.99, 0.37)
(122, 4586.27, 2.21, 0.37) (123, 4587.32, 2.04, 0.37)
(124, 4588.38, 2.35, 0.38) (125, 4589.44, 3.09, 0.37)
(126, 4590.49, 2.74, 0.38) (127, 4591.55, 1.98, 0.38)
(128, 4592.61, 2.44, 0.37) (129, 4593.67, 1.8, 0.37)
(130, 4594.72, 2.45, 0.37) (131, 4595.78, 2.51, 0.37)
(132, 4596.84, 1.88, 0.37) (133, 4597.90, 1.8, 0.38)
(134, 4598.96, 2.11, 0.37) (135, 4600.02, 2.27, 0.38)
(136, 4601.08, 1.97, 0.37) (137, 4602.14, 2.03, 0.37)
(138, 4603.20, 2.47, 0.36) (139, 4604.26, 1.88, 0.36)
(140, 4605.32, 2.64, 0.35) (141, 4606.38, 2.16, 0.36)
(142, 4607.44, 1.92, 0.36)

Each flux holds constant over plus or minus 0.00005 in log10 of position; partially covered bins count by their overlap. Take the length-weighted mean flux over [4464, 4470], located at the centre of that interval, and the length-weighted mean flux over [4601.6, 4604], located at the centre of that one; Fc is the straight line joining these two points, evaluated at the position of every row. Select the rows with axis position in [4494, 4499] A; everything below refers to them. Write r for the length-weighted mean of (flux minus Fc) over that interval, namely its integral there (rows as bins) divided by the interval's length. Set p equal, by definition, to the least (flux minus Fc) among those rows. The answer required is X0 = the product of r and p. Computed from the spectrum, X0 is -0.02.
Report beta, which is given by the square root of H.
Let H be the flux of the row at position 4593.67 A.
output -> 1.34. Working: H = 1.8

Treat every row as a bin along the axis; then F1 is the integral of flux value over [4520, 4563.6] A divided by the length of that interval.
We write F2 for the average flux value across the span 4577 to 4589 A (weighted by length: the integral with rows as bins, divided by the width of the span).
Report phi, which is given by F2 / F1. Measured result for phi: 1.08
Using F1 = 2.02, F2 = 2.18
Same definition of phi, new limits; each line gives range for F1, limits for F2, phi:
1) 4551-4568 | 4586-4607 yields 1.10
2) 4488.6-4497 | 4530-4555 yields 0.97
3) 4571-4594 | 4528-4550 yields 0.91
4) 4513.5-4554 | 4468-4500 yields 1.02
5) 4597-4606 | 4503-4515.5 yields 0.98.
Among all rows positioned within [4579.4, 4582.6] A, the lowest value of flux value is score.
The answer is 1.84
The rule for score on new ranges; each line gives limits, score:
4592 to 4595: 1.8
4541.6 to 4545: 1.71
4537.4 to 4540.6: 1.39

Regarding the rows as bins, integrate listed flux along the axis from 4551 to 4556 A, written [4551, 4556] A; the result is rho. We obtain 9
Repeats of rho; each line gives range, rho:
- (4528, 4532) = 8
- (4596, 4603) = 14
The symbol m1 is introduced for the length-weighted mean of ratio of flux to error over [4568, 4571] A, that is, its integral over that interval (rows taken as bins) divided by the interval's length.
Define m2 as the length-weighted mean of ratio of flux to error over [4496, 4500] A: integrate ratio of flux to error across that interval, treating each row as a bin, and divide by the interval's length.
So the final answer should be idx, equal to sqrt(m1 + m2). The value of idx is 3.35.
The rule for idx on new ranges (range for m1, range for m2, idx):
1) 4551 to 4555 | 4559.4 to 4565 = 3.25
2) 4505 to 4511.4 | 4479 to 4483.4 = 3.29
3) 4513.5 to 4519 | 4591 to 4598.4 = 3.33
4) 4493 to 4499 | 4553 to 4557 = 3.30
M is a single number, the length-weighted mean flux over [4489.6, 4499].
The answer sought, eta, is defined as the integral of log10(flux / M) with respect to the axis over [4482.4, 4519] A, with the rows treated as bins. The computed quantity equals -0.33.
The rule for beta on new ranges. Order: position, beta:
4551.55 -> 1.27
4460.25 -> 1.32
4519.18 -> 1.57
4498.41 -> 1.50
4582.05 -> 1.36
